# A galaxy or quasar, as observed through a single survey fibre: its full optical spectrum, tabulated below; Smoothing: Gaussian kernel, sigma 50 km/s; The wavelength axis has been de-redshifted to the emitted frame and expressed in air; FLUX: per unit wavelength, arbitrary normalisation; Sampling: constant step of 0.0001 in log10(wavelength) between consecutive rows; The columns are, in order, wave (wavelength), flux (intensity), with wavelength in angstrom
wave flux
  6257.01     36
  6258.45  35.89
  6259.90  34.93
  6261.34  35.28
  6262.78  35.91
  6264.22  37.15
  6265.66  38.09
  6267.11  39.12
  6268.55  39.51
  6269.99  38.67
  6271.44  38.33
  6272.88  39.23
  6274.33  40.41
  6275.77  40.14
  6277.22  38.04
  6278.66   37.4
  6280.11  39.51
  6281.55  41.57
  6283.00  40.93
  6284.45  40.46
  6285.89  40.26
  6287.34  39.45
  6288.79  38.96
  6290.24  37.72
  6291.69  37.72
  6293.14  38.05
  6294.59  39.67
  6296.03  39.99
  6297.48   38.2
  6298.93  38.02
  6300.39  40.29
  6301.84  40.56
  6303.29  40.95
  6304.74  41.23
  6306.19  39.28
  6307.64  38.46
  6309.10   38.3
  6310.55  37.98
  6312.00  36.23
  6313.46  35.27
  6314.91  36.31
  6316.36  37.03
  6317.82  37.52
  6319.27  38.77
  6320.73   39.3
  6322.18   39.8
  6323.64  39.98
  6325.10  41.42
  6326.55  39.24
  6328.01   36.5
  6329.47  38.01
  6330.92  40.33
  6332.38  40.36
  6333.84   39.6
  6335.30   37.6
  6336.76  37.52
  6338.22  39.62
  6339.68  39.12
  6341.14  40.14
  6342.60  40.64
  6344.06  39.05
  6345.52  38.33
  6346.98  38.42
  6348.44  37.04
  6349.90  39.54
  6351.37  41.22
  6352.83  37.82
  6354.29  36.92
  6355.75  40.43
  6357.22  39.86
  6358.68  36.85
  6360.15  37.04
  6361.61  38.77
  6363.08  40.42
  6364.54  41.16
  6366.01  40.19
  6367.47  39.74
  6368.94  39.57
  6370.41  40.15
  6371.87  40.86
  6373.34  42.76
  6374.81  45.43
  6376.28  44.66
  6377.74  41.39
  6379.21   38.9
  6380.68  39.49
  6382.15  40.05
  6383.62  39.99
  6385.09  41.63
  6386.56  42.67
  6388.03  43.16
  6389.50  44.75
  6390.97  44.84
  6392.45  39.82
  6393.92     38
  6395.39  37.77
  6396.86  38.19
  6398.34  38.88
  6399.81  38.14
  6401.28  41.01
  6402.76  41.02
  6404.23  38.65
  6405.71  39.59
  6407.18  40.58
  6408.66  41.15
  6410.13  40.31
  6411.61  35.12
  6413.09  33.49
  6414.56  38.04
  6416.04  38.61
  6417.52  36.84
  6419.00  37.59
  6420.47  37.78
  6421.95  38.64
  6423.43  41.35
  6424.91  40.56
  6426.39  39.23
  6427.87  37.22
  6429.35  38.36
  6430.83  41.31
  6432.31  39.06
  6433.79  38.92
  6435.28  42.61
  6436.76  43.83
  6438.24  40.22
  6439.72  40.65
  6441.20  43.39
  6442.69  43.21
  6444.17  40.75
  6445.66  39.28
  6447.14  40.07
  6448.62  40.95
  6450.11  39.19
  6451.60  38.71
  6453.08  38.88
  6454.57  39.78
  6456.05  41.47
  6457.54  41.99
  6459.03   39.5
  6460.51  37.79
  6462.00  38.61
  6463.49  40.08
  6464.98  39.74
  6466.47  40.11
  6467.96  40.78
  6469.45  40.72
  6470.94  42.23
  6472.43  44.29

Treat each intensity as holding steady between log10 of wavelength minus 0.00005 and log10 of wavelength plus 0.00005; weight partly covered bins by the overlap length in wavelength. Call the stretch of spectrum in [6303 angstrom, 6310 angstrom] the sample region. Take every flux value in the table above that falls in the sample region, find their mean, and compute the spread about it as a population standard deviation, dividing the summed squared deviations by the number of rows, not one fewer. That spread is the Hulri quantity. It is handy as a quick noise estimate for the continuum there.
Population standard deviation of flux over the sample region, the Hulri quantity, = 1.23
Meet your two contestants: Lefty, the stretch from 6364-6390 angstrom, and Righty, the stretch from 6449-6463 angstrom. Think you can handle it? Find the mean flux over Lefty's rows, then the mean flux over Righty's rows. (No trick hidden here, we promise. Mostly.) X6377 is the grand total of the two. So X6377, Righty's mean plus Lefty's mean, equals 81.0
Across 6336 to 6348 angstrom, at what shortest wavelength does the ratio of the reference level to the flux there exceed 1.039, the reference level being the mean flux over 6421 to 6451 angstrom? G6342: 6336.76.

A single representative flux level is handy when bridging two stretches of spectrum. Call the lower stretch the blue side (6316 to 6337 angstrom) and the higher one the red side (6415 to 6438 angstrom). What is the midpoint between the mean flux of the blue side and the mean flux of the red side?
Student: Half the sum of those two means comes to 39.2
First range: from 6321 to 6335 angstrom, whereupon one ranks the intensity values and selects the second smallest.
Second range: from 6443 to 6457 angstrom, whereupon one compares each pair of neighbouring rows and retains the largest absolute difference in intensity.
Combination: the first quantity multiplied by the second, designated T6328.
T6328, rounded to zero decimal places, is 67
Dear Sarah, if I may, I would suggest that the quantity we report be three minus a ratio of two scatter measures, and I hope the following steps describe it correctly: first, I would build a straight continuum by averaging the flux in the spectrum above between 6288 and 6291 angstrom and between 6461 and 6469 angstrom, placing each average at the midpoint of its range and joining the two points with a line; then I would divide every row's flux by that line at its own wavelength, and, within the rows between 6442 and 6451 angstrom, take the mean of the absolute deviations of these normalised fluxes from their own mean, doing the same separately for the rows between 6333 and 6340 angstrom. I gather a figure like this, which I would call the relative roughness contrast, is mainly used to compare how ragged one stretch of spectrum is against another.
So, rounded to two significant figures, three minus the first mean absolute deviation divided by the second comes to 1.8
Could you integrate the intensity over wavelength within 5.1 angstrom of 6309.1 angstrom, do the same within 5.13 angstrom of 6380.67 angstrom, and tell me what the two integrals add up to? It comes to 808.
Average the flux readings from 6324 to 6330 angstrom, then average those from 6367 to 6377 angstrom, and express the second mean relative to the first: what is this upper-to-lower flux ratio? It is 1.08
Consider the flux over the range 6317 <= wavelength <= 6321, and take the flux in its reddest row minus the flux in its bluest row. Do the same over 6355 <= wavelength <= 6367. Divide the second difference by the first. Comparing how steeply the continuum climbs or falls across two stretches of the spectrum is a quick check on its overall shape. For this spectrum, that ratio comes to -0.1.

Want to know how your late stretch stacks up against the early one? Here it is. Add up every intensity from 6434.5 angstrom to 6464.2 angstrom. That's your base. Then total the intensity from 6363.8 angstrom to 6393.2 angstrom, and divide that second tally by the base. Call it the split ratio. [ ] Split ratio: 1.02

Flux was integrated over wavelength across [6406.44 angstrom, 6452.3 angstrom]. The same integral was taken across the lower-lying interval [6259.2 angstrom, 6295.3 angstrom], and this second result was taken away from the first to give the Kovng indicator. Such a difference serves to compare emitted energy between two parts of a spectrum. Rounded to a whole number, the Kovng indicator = 420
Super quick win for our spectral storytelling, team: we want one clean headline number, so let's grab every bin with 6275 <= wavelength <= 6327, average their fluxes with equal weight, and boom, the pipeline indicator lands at 39.00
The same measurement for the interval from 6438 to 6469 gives 40.25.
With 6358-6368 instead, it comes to 39.17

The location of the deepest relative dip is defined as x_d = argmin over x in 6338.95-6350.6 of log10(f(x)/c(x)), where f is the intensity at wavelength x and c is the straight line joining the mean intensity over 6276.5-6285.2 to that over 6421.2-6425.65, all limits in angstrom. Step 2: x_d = 6348.44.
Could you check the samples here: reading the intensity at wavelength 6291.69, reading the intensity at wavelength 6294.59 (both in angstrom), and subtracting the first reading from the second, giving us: 2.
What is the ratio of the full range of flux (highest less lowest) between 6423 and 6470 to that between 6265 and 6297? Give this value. 1.6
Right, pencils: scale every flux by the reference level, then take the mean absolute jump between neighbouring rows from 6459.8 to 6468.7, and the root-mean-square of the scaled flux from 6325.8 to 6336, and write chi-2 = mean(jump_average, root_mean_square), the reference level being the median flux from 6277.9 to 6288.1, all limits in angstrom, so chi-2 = 0.491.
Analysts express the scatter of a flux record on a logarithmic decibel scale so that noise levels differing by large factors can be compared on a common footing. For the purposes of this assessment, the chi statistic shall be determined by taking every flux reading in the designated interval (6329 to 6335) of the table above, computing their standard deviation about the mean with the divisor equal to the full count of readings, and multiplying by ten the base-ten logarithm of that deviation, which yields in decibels -0.21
